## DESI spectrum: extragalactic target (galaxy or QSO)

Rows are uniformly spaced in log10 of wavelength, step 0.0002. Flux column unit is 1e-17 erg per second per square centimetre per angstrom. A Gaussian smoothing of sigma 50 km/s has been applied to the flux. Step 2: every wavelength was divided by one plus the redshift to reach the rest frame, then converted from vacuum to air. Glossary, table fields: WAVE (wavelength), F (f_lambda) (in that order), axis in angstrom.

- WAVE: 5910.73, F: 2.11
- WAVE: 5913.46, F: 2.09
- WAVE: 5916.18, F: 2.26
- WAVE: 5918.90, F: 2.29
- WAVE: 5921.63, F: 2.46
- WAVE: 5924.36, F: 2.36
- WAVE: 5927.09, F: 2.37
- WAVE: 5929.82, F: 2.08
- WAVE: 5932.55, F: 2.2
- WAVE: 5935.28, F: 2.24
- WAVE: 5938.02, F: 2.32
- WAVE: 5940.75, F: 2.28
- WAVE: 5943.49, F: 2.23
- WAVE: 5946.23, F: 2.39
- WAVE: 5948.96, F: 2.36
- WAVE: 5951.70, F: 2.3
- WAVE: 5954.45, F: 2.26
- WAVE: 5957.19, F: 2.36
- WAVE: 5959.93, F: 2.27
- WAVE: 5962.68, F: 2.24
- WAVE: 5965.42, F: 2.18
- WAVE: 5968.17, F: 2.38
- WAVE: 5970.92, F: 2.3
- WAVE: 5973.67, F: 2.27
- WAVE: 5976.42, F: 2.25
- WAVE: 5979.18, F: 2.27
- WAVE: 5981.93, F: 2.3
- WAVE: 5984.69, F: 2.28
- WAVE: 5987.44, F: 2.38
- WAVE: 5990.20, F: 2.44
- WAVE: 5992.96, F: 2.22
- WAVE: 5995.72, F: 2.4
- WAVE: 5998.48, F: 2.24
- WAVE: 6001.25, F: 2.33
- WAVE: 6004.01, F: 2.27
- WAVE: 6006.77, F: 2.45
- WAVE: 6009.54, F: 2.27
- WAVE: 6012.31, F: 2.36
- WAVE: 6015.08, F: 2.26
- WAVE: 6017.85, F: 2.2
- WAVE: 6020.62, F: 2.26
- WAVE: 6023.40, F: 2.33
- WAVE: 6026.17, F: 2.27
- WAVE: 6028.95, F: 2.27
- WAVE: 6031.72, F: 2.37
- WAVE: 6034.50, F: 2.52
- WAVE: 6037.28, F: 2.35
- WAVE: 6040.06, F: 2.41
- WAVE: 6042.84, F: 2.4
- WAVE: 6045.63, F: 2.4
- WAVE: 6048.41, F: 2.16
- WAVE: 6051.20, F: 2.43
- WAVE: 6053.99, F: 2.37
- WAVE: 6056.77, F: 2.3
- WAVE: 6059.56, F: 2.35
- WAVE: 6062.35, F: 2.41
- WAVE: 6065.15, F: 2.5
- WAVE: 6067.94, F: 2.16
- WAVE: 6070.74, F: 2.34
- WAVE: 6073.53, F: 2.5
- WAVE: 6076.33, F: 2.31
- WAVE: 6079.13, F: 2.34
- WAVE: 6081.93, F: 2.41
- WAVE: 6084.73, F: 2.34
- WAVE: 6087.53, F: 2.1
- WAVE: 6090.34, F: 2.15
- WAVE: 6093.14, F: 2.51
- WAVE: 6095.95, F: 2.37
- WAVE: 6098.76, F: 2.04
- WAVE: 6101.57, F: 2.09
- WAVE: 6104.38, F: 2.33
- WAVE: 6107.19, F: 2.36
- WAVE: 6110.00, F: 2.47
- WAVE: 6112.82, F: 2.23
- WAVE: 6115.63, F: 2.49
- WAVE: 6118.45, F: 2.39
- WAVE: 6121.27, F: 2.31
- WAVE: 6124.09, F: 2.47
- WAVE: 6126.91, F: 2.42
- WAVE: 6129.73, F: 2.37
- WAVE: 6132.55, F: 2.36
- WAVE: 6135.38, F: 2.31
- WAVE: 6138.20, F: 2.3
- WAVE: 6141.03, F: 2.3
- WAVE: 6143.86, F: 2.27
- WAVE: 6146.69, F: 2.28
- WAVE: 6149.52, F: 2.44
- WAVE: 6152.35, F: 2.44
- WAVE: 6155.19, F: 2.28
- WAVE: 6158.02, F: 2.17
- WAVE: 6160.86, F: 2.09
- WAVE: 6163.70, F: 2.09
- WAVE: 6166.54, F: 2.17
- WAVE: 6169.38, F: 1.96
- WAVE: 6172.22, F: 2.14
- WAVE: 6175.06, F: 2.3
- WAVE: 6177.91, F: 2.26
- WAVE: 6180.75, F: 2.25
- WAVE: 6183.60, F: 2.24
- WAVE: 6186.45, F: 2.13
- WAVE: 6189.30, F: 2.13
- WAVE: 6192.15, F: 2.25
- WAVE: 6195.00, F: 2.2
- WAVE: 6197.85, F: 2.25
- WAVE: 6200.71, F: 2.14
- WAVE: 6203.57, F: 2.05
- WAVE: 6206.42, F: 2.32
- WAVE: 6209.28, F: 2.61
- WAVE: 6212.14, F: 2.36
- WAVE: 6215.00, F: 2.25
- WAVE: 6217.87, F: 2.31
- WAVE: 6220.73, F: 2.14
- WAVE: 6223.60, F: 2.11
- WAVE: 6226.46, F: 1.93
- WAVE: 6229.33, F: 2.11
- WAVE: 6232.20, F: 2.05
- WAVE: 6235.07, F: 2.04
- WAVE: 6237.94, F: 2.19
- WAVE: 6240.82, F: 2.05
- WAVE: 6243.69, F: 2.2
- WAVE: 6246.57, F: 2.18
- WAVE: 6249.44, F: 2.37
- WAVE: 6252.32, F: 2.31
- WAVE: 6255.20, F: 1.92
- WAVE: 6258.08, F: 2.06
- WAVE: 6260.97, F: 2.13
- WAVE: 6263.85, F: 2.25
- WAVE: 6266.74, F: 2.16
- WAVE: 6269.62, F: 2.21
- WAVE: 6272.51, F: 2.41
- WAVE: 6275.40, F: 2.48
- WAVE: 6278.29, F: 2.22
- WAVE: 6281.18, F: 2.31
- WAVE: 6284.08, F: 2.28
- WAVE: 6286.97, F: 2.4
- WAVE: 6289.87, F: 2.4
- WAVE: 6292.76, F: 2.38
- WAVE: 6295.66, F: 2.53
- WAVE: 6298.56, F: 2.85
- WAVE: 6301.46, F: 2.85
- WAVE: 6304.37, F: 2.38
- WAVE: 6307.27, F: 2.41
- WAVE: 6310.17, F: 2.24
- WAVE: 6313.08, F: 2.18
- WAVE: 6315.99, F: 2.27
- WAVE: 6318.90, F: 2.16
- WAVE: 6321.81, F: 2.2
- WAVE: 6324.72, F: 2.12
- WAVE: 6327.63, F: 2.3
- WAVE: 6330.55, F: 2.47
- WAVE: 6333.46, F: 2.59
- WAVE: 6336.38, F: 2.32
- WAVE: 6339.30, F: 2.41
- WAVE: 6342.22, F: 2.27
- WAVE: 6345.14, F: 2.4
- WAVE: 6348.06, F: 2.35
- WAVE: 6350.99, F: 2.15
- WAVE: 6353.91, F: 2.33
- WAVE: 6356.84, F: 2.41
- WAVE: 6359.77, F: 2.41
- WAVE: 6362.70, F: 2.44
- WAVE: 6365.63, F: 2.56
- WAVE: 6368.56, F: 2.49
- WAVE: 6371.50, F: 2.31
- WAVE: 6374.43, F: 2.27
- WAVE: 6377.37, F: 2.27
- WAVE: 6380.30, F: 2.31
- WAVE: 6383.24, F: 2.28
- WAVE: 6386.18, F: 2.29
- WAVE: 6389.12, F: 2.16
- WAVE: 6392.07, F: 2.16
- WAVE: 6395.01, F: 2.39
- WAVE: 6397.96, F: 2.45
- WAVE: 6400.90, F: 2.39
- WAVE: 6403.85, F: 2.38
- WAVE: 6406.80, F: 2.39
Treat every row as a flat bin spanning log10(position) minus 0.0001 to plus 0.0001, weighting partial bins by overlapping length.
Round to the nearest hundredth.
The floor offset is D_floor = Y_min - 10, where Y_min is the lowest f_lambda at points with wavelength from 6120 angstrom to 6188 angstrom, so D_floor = -8.04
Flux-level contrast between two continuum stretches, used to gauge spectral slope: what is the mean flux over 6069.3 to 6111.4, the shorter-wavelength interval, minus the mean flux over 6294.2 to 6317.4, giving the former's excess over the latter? -0.15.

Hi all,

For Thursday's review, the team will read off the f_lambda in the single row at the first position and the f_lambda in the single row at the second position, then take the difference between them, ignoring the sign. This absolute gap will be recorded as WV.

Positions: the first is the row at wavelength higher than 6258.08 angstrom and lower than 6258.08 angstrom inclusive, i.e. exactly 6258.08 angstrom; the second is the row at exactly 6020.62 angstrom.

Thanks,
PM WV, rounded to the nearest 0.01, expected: 0.20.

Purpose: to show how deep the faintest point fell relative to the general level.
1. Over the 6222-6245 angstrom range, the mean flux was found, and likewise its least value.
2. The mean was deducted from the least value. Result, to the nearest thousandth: -0.155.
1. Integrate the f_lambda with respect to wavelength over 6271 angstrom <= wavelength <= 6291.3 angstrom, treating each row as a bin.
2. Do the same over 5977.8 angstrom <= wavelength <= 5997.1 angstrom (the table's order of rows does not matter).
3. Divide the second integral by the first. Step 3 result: 0.94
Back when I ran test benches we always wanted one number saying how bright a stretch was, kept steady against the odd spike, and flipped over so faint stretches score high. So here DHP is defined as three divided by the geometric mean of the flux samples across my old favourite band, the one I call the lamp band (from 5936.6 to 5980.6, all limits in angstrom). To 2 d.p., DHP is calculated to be 1.31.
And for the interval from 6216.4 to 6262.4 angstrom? 1.41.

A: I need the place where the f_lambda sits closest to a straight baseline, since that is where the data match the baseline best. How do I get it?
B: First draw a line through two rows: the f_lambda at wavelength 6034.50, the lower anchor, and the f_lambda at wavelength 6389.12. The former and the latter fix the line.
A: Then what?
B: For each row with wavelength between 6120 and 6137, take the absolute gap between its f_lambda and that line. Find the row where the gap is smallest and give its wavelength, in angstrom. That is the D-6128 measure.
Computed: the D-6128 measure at 6126.91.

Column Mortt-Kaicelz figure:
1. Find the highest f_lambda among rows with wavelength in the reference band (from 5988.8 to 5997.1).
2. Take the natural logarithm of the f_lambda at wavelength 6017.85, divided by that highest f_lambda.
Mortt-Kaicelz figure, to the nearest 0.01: -0.10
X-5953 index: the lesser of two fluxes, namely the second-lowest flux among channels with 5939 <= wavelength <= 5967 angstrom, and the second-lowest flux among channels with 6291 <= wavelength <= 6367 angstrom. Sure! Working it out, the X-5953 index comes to 2.15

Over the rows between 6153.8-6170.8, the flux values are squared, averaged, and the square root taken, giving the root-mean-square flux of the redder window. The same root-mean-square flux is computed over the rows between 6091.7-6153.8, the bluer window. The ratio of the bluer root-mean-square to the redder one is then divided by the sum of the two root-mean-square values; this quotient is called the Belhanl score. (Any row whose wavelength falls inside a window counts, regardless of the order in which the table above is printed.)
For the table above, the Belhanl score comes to 0.246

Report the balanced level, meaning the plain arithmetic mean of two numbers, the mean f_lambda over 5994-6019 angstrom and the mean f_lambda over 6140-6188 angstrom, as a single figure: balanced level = 2.27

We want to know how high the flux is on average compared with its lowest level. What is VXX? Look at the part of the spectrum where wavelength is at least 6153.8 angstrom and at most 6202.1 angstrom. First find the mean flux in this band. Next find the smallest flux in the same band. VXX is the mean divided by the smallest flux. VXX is 1.11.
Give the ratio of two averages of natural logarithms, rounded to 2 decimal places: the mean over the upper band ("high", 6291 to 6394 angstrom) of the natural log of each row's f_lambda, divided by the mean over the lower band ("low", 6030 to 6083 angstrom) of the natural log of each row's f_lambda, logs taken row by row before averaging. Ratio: 0.99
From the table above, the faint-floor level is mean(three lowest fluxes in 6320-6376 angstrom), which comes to 2.16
